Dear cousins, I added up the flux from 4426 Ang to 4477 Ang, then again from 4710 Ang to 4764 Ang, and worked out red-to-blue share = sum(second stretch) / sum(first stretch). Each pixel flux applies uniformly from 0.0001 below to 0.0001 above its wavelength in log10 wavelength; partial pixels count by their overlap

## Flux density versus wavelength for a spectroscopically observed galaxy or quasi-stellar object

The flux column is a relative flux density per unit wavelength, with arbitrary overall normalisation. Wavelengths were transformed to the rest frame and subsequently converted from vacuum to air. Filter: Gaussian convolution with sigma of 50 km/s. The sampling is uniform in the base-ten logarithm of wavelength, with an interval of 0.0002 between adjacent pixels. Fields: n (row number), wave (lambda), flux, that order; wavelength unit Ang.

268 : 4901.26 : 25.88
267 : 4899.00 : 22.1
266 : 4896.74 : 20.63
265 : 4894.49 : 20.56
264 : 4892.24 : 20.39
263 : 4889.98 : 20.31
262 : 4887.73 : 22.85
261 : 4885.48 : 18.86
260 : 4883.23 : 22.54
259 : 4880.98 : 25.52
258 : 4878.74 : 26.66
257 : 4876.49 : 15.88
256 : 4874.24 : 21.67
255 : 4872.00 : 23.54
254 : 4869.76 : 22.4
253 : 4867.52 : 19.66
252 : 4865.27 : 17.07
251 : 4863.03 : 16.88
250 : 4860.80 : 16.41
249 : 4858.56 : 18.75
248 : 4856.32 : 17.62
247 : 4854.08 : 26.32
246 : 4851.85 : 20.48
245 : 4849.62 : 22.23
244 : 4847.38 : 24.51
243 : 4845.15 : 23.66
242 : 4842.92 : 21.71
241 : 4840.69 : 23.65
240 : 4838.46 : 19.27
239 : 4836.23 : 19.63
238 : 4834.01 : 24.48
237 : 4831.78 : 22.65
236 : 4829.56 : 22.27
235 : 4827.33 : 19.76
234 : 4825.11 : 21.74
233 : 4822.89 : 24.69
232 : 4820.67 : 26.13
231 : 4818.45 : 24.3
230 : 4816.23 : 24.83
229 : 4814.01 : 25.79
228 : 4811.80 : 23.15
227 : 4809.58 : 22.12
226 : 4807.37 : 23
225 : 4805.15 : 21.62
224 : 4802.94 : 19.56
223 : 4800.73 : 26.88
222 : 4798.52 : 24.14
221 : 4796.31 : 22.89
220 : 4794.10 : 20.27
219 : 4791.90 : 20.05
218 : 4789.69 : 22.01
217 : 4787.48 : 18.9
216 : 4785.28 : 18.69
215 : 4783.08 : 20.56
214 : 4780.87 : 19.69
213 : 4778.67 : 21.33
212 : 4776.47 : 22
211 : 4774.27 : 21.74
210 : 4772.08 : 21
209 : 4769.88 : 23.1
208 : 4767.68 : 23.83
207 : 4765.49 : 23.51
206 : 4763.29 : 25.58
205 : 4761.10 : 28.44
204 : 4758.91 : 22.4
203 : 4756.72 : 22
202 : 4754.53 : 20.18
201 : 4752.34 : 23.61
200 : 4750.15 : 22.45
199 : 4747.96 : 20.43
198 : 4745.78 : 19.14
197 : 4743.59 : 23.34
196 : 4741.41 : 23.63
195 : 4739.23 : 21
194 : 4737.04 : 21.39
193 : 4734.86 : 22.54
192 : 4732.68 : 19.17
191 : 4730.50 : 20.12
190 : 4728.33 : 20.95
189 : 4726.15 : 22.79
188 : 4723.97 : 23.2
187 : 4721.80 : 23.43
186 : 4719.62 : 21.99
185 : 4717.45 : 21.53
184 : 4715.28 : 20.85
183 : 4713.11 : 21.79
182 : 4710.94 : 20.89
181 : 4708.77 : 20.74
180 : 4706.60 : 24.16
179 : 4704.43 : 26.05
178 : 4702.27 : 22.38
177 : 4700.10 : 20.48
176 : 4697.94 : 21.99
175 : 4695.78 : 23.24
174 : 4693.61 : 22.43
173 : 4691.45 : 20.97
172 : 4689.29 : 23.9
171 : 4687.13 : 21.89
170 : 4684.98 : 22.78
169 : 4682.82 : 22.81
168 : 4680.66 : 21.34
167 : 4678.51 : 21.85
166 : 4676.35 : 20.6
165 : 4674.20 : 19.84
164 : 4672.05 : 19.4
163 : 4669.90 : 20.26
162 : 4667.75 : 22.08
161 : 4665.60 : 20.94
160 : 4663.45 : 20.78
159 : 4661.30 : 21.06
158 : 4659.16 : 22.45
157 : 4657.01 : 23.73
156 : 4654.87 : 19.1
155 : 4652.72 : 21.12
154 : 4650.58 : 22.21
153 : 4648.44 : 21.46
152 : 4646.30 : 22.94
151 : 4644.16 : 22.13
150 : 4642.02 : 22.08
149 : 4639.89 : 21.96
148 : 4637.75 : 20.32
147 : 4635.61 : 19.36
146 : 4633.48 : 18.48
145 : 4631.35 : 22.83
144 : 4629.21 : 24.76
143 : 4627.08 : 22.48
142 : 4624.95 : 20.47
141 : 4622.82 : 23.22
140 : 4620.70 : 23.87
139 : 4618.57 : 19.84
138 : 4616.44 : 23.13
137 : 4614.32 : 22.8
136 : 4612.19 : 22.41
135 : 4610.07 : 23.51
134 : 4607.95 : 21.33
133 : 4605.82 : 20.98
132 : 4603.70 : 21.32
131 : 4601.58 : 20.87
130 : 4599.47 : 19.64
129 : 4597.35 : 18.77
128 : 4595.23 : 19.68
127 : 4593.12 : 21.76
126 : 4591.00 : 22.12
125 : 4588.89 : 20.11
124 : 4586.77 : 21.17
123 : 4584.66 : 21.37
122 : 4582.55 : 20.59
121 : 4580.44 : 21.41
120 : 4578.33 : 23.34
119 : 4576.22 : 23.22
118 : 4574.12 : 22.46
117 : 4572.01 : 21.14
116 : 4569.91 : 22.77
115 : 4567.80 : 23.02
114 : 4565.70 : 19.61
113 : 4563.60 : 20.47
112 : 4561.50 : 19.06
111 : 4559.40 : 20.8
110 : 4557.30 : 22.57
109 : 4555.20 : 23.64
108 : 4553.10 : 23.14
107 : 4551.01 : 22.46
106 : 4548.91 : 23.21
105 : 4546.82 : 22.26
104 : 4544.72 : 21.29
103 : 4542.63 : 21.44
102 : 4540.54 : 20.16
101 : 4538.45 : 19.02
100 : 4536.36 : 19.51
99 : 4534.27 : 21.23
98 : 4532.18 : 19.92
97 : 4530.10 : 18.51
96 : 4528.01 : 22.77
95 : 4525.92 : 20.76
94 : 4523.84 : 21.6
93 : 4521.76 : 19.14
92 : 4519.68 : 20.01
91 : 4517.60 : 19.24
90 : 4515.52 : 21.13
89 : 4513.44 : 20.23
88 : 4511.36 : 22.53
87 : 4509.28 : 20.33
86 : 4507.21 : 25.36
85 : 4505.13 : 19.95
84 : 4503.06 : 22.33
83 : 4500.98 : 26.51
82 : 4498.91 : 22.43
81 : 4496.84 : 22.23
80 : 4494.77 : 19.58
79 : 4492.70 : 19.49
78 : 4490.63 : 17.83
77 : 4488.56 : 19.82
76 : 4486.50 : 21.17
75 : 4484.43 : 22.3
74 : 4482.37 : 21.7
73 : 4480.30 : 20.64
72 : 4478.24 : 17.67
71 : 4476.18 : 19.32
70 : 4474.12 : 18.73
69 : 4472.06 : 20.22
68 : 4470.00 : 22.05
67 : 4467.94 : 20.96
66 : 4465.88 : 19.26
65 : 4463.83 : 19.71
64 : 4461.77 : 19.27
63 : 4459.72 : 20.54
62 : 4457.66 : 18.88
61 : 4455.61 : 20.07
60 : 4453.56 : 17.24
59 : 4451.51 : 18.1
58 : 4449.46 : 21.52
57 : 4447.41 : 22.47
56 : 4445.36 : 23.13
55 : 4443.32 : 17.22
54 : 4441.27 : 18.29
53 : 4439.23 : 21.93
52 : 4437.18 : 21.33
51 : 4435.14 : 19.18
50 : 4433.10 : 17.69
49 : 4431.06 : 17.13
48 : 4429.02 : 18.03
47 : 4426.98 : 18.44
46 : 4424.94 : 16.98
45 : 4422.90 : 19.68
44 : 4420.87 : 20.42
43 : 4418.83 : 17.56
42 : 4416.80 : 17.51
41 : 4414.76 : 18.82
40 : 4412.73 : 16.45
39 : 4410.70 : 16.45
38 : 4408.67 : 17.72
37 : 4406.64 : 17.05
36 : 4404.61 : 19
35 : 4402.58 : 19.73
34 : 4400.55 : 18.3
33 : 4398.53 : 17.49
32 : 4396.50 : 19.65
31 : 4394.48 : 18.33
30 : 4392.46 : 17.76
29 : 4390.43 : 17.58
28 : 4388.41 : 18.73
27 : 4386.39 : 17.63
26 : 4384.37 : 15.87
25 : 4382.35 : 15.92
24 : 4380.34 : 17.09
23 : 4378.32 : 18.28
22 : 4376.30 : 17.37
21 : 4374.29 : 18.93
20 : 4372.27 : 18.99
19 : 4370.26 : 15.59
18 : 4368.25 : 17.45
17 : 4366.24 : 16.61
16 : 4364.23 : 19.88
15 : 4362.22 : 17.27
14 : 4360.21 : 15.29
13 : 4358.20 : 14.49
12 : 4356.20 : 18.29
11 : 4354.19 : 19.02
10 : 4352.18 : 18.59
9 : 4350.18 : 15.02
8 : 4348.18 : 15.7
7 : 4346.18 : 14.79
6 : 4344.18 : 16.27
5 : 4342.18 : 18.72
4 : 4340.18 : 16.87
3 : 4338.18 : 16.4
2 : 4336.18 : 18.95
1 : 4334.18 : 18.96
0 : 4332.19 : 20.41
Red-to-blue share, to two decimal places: 1.13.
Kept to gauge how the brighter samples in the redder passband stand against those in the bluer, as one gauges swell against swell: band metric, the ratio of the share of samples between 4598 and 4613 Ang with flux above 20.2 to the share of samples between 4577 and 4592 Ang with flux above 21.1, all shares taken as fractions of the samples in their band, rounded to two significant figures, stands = 1.2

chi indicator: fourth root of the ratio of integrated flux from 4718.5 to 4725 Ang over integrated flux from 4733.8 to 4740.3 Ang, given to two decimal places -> 1.01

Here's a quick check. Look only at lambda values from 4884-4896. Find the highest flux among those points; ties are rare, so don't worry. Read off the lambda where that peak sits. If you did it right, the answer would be 4887.73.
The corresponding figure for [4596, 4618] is 4610.07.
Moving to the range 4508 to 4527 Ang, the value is 4511.36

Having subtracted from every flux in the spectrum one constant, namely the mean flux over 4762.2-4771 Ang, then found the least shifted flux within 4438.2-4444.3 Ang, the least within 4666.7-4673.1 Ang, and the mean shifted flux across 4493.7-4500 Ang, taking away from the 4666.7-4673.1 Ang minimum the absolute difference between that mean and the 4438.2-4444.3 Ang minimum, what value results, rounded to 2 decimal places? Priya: -8.80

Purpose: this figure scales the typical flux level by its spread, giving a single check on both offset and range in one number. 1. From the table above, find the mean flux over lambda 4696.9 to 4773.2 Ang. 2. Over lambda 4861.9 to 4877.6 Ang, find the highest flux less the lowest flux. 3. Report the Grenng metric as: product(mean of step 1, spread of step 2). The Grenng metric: 171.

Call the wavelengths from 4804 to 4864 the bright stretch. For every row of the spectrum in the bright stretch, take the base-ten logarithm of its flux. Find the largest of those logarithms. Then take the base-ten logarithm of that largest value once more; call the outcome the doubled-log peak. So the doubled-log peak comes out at 0.152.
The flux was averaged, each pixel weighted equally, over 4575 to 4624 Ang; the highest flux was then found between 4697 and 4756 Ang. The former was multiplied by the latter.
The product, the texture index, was 562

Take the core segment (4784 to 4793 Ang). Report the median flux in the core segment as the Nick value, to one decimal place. 19.5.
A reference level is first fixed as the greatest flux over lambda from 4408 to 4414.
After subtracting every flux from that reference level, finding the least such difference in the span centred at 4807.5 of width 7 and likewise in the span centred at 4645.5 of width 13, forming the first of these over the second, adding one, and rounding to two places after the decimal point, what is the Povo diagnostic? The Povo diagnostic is 2.01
